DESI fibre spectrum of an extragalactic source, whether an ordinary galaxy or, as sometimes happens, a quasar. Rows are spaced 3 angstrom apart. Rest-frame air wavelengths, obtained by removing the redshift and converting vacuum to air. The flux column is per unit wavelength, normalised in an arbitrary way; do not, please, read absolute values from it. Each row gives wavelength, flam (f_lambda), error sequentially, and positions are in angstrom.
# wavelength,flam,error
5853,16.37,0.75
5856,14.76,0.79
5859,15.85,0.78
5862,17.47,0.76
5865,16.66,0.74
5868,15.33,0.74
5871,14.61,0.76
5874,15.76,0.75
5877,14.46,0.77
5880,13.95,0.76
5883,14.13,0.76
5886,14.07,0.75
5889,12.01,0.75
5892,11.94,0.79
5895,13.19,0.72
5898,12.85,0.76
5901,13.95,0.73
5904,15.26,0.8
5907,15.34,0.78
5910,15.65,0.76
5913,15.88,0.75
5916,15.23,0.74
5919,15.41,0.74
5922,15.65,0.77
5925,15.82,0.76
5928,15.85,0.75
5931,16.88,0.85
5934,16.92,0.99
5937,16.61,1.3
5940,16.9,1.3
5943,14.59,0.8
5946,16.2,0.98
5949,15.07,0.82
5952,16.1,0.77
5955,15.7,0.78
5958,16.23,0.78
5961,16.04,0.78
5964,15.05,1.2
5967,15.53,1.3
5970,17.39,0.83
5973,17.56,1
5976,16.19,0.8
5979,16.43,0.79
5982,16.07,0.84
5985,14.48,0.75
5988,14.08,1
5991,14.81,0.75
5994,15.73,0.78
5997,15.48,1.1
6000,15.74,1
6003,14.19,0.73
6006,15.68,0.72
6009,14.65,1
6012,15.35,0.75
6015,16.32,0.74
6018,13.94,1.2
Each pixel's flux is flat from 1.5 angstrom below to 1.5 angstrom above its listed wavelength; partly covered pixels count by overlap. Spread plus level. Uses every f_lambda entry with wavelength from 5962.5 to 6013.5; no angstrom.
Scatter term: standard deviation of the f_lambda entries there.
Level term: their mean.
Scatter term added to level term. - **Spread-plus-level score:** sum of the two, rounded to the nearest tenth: 16.5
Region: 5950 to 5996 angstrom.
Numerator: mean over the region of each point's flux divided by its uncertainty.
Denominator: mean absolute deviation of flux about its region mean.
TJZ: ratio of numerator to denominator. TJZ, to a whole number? 26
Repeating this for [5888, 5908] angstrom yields 15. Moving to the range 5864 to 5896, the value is 18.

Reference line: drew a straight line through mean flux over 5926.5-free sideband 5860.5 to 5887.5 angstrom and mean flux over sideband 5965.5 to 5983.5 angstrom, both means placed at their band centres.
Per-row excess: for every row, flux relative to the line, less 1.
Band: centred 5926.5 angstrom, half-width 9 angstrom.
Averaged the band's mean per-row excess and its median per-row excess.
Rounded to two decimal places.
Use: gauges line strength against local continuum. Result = 0.01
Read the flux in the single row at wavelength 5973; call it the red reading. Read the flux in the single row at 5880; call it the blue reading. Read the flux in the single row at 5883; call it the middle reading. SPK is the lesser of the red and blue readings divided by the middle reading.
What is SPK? 0.99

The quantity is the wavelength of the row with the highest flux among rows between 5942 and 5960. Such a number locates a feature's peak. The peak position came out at 5958 angstrom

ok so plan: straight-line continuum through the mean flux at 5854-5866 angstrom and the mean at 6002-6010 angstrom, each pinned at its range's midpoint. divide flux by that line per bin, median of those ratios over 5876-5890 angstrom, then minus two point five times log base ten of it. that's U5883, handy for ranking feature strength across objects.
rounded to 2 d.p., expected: 0.14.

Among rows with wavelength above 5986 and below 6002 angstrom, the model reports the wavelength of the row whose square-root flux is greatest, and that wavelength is 6000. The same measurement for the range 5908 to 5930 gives 5913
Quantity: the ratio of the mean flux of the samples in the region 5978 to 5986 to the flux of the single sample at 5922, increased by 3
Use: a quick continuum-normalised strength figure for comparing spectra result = 4.00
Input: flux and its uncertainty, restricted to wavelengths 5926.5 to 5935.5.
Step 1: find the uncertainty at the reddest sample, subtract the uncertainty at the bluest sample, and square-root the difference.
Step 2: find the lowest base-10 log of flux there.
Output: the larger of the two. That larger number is 1.20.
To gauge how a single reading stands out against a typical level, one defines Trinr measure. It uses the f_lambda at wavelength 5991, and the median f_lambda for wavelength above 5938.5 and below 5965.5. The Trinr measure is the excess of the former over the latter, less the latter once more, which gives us -17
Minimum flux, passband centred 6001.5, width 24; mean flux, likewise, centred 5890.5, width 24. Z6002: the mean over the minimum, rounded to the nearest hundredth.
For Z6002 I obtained 0.93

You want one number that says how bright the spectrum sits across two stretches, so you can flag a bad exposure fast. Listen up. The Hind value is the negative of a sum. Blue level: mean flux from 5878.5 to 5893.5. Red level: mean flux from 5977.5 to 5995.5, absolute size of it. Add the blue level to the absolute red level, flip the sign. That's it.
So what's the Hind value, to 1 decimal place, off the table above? -28.5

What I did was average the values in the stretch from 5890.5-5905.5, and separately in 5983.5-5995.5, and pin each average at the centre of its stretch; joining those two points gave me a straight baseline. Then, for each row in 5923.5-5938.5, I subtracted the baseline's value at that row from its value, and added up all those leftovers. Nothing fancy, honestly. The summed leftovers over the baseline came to 12.5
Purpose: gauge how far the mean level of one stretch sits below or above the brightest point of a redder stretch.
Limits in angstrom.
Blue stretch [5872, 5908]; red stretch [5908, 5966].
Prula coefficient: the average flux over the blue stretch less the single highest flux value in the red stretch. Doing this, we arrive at -3.0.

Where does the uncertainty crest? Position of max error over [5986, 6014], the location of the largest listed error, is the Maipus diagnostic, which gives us 5997 angstrom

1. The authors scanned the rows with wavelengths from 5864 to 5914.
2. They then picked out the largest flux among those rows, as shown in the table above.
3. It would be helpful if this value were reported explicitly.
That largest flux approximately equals 16.66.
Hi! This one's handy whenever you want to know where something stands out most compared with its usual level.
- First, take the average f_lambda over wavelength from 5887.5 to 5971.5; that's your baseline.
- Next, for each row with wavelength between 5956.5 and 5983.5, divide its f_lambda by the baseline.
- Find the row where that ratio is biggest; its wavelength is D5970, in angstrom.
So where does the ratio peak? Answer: 5973 angstrom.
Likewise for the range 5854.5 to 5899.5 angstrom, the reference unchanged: 5862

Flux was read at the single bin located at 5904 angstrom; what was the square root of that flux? 3.91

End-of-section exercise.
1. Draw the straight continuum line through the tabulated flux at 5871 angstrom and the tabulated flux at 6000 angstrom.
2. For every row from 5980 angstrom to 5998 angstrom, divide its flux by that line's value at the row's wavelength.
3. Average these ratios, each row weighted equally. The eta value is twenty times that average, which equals 19.3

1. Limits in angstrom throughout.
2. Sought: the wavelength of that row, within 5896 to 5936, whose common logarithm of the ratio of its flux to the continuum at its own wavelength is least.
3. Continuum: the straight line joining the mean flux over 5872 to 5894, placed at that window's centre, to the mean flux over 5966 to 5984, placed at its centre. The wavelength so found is 5898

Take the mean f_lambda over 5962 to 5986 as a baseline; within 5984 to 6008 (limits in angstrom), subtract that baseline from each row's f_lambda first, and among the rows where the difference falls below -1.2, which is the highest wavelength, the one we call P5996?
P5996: 6003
